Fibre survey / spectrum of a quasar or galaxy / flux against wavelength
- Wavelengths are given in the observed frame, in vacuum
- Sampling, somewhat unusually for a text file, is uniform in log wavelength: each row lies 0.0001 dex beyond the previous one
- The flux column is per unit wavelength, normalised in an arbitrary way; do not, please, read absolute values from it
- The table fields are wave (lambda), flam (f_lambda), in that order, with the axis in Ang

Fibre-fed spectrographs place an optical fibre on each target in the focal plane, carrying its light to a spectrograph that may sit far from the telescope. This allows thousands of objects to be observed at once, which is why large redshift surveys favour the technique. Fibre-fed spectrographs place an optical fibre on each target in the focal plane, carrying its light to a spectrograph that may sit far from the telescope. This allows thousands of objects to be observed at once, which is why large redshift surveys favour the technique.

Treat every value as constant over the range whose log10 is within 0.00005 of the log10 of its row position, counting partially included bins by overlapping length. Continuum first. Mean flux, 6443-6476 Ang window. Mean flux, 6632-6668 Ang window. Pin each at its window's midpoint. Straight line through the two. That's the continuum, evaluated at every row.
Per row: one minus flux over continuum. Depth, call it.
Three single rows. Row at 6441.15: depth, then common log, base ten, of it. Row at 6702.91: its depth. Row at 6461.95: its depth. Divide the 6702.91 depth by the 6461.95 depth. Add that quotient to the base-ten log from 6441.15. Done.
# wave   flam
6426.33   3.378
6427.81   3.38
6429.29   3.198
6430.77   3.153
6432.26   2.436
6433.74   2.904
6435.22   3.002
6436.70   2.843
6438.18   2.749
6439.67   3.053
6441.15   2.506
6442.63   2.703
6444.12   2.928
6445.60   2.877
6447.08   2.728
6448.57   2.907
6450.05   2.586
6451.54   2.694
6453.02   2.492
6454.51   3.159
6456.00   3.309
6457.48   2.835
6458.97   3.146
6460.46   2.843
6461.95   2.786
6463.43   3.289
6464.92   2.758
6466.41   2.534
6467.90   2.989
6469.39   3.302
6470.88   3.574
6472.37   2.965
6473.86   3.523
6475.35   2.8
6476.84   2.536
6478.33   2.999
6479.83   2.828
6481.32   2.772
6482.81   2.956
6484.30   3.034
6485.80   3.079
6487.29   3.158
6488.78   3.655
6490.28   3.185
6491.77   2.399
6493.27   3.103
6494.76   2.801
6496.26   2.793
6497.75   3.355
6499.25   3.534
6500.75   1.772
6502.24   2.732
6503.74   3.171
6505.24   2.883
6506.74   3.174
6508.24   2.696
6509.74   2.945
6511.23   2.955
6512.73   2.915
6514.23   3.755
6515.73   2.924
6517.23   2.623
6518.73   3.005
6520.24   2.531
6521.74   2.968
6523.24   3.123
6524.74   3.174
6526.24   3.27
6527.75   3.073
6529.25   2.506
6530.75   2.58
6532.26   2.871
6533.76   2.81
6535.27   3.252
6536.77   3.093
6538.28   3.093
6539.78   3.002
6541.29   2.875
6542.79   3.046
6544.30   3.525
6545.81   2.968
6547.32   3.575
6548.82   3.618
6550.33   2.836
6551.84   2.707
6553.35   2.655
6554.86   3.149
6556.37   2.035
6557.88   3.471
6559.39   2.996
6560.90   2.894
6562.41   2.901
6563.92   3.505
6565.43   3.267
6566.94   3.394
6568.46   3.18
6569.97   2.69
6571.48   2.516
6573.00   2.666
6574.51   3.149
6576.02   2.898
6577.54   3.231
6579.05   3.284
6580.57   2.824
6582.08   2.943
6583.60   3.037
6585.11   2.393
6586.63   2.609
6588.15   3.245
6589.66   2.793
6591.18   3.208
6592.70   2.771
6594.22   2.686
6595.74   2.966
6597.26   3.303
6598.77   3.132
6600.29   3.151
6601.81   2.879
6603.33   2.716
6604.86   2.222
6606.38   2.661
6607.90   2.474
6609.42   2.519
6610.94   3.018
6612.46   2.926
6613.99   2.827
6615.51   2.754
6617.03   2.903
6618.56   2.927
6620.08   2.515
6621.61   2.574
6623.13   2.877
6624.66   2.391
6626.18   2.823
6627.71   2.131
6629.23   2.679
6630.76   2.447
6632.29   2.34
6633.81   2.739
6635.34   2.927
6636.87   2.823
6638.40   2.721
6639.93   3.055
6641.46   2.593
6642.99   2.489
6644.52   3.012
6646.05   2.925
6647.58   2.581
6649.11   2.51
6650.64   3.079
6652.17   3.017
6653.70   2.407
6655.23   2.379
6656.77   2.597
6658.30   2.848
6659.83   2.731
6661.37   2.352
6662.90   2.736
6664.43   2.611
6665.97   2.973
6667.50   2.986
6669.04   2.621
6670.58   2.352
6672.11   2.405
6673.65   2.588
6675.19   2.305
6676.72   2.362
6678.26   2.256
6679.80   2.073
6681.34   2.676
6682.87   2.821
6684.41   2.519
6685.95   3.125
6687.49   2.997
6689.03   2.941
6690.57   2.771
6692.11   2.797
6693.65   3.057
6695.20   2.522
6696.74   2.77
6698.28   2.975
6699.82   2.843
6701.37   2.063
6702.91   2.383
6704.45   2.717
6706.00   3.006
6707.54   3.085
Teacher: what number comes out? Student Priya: 1.1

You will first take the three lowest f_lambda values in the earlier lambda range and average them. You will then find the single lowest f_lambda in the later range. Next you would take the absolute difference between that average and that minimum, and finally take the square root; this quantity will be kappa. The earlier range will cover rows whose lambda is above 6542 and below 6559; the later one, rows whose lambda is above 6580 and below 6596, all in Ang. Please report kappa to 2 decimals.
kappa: 0.27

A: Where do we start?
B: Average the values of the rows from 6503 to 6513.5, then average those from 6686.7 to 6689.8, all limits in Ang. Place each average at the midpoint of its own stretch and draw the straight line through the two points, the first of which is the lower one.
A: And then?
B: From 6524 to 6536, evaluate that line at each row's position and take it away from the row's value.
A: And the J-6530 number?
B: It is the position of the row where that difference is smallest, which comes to 6529.25 Ang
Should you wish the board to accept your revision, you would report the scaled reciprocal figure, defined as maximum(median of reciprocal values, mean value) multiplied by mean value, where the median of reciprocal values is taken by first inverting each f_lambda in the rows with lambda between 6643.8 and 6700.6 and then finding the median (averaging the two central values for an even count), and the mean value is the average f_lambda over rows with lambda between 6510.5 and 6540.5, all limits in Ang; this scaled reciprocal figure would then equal 8.86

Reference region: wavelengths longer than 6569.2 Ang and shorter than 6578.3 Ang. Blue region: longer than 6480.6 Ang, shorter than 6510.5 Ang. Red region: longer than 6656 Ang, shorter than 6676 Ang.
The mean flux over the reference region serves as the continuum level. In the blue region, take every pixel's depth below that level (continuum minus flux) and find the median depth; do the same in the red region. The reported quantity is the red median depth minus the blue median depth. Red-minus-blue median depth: 0.38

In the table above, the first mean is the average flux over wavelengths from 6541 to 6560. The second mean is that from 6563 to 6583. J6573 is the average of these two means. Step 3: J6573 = 3.04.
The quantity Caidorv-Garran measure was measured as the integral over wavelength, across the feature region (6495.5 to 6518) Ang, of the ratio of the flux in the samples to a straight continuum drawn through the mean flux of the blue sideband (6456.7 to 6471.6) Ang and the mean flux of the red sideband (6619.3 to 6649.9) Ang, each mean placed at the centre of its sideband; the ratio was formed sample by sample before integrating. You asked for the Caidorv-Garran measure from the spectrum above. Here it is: 22.7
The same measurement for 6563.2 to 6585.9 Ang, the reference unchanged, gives 24.5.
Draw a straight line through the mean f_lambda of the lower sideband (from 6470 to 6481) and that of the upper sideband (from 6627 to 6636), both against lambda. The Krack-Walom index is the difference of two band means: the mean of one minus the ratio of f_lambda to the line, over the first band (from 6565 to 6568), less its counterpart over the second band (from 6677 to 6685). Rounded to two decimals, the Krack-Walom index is -0.18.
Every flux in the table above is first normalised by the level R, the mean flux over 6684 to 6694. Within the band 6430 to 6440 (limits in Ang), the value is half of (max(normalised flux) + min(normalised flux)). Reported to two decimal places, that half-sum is 0.97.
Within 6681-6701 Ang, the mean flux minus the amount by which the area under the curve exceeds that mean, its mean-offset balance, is -51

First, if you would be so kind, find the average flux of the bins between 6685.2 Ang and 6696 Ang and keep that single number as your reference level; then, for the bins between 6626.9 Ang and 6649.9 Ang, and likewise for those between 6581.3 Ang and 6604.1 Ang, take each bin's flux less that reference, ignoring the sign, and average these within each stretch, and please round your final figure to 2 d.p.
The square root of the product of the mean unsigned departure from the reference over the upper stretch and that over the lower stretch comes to 0.24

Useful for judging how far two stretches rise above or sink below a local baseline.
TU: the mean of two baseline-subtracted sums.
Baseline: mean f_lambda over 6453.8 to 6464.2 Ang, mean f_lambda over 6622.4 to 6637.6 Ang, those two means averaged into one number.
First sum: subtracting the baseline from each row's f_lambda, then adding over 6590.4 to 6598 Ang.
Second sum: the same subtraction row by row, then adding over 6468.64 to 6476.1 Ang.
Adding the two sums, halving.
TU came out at 1.4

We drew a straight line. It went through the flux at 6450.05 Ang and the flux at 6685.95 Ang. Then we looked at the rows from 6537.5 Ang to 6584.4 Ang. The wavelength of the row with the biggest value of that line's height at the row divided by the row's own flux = 6556.37 Ang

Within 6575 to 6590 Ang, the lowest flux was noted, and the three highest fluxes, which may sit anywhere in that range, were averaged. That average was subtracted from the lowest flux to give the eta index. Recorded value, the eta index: -0.9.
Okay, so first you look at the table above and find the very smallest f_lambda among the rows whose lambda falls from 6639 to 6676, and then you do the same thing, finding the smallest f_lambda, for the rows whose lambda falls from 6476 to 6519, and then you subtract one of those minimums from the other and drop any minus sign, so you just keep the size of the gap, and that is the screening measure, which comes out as 0.5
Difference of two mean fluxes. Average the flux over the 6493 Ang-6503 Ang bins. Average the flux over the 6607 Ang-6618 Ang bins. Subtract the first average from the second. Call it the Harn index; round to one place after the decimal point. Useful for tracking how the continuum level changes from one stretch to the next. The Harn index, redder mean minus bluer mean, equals -0.1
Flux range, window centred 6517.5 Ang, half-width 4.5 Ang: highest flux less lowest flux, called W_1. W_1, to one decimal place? 1.2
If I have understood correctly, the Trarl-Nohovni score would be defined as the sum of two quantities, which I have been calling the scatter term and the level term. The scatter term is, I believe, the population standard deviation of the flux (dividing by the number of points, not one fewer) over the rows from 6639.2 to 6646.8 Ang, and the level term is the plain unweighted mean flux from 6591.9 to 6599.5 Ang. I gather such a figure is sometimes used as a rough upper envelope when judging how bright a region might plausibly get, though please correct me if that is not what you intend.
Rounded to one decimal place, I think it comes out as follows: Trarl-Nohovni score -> 3.2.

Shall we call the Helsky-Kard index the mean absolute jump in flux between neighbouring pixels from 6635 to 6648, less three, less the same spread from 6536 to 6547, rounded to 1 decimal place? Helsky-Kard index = -3.0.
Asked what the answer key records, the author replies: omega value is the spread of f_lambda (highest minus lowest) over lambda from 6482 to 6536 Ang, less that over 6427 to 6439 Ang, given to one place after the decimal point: 1.0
